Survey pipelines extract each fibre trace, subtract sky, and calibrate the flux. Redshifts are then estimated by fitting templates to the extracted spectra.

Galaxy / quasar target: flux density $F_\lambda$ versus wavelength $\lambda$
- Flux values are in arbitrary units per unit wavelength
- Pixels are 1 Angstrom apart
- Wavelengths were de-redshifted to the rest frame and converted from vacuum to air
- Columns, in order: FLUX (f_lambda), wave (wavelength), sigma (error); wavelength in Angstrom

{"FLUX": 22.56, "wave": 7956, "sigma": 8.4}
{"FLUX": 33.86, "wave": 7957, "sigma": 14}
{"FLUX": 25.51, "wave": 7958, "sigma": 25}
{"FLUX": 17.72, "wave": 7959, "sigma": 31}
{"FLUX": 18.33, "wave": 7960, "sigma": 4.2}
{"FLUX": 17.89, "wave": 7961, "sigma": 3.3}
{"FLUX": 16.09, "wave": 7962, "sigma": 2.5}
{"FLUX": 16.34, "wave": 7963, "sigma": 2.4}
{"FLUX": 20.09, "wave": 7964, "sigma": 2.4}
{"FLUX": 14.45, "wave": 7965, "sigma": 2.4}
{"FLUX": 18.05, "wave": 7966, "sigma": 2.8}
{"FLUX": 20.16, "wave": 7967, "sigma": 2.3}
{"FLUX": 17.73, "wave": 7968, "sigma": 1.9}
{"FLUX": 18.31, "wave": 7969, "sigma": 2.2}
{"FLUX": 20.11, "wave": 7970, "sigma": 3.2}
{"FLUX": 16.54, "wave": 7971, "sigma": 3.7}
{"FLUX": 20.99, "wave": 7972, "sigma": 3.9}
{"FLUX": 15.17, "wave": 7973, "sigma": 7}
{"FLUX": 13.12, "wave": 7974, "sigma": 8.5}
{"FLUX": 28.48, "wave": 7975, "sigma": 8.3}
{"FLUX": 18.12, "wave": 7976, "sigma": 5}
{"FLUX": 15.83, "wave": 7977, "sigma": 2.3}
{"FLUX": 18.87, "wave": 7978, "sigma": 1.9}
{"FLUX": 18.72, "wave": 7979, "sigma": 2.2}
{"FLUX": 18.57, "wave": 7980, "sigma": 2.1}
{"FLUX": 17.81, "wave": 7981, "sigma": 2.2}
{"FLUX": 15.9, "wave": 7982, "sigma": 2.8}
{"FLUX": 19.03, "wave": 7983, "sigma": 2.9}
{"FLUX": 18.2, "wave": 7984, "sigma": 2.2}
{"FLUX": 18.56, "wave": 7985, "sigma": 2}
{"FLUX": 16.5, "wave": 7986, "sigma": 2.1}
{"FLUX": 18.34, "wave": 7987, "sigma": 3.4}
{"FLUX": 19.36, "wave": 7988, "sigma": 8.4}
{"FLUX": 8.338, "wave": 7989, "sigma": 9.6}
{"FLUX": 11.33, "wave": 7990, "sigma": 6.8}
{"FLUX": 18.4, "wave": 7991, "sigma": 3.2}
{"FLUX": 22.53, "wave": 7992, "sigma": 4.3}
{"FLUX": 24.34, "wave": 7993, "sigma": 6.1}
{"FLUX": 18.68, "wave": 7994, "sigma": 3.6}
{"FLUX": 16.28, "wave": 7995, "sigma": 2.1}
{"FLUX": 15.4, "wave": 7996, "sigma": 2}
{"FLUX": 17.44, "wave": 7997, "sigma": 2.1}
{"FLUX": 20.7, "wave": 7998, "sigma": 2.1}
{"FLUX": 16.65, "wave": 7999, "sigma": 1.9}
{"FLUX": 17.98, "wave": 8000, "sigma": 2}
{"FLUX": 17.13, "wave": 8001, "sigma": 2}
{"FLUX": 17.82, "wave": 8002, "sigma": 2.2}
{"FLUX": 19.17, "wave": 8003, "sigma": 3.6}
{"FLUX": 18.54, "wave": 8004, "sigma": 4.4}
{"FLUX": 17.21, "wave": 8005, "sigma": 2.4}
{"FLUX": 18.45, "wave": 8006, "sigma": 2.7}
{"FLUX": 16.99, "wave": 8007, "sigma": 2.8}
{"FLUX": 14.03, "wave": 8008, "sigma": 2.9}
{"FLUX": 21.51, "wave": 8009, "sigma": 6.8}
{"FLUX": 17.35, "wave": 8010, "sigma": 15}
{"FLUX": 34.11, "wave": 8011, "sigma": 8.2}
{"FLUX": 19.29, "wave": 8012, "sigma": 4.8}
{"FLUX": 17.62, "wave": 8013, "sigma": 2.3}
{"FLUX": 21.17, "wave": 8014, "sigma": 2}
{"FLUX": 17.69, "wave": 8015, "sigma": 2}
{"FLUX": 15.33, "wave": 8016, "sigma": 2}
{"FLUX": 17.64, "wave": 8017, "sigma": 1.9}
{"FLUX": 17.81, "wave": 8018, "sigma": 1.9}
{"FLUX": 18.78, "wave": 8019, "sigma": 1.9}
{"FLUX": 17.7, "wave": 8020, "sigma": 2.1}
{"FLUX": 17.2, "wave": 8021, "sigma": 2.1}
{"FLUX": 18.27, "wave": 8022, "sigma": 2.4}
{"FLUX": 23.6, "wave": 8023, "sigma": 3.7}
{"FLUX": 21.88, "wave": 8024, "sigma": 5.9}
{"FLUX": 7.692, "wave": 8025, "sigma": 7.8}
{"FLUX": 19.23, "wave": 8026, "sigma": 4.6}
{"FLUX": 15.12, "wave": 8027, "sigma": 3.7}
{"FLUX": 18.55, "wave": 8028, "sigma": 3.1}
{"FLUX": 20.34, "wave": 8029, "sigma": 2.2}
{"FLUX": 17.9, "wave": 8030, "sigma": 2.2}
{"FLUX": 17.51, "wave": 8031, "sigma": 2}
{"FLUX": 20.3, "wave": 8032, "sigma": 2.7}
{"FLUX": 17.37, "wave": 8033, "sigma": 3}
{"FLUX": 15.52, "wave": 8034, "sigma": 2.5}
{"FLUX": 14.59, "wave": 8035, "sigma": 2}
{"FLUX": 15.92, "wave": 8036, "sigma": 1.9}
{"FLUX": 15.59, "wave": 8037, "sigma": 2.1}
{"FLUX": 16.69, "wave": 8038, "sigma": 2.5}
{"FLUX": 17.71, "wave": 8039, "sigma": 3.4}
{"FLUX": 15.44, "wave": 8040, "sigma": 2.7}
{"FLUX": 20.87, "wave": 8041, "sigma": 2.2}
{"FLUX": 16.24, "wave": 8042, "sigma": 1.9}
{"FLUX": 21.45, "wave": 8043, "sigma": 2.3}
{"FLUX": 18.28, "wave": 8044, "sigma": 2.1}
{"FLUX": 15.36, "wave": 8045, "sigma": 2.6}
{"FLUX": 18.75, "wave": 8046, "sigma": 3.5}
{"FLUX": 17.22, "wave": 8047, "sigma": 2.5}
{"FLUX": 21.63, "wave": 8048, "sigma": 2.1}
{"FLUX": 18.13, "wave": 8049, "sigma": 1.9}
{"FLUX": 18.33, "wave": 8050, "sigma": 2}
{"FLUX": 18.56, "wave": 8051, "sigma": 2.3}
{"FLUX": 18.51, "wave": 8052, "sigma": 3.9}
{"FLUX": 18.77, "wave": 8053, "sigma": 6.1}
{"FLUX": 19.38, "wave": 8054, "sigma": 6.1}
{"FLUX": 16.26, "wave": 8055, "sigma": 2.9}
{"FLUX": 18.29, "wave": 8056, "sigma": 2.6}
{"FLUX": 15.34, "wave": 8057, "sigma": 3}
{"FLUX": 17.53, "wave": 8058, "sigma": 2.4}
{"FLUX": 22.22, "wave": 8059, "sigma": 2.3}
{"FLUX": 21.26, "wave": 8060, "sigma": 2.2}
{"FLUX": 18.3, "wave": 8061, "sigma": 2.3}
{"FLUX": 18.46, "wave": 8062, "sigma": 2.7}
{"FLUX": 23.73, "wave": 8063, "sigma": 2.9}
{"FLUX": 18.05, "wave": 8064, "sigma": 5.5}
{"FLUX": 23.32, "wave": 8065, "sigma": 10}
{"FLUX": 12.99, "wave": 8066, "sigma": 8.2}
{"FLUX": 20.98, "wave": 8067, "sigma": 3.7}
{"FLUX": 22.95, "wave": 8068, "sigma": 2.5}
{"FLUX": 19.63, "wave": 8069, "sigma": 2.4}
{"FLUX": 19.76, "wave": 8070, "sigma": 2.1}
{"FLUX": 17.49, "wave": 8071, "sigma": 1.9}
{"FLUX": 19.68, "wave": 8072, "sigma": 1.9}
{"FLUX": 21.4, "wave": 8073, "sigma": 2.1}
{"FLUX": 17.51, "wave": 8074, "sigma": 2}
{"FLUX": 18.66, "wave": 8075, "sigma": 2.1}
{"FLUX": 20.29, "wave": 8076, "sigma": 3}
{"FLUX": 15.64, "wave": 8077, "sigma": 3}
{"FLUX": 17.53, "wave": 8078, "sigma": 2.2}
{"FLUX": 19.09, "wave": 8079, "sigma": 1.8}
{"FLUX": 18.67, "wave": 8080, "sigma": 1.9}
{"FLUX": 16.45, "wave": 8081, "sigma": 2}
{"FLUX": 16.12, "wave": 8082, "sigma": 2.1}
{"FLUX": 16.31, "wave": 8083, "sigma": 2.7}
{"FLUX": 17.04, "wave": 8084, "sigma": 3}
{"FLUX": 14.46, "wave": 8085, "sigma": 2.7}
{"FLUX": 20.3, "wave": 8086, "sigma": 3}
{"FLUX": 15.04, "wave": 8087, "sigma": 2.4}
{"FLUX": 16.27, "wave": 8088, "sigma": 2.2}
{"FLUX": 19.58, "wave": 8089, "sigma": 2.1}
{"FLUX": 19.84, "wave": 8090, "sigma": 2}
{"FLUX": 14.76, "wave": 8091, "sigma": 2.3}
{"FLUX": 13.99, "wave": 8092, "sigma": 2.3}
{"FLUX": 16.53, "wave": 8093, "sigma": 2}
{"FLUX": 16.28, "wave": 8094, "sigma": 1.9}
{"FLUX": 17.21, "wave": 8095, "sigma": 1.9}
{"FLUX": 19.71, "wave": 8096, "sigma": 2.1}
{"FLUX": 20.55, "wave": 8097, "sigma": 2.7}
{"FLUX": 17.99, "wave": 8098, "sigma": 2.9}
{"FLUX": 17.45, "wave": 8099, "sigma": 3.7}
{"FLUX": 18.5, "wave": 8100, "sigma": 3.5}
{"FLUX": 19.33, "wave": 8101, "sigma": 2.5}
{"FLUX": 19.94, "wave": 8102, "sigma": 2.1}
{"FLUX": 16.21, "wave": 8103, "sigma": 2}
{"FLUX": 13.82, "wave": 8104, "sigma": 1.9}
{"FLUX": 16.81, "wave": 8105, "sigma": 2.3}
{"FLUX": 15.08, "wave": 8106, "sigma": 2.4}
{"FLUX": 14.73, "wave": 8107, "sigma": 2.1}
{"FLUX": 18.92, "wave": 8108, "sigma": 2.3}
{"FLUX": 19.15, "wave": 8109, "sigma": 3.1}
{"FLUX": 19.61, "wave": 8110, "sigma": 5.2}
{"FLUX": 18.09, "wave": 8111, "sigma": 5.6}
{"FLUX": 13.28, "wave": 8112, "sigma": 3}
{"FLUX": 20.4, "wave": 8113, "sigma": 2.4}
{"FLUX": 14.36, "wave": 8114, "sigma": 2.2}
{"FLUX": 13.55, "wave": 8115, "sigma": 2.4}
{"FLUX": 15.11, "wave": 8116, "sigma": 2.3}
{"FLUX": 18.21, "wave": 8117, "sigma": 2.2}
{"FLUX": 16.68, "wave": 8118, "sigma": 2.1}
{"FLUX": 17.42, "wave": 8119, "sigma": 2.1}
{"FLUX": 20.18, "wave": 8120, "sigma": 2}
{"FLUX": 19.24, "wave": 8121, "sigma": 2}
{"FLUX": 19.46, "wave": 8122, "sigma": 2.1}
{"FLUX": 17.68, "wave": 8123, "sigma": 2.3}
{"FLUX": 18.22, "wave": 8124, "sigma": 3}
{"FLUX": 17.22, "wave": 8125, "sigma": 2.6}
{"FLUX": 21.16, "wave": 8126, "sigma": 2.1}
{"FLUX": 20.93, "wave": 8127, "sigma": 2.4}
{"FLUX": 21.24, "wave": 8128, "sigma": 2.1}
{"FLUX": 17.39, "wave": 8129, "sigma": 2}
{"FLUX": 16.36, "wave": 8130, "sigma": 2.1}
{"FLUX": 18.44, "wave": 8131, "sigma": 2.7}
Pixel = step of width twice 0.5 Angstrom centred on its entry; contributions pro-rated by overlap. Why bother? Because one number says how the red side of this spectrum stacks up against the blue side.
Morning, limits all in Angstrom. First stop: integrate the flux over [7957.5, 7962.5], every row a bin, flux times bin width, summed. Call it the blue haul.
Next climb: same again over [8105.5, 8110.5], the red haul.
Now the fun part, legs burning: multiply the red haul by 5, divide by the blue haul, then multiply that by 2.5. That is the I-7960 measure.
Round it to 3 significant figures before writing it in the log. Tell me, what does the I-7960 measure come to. 11.4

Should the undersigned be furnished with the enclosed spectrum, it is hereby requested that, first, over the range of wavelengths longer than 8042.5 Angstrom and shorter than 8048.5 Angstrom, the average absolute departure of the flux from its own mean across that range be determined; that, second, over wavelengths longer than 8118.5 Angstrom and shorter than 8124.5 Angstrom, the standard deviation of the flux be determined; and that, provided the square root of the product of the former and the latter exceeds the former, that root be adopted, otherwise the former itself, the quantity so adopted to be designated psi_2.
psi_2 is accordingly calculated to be 1.84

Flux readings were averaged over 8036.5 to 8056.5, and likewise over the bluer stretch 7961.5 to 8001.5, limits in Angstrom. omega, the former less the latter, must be 0.2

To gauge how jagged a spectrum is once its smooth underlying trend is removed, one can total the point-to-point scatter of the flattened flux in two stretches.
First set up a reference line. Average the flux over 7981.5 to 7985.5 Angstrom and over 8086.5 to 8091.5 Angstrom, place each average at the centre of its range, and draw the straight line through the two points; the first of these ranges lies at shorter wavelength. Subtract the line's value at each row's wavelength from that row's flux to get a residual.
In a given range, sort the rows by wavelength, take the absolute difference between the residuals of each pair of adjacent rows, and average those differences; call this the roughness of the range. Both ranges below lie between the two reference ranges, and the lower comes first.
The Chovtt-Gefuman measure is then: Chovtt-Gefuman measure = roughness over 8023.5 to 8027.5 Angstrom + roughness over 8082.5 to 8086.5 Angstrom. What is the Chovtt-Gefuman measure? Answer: 13.0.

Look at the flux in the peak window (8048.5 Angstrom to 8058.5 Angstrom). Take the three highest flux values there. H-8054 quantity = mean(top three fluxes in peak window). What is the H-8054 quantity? 18.9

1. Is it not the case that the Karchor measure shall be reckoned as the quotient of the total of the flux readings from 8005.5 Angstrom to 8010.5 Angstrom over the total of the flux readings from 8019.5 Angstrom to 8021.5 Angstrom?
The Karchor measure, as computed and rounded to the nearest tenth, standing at 2.5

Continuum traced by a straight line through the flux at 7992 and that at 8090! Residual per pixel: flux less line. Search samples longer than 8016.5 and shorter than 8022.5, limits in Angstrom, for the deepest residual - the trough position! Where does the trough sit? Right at 8021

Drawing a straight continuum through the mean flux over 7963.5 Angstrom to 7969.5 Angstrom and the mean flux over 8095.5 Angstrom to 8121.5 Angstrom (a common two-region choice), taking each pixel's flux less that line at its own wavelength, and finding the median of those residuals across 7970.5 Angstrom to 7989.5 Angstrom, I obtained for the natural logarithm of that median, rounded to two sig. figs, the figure -1.9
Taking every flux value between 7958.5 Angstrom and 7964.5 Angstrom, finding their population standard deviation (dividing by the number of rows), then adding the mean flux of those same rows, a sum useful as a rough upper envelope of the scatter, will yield 19.1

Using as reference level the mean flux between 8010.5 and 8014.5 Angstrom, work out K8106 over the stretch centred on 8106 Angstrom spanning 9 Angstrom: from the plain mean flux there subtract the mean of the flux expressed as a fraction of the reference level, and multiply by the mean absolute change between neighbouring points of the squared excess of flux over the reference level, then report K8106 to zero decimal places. 429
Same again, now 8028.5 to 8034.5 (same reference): 332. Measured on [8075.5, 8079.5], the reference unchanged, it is 500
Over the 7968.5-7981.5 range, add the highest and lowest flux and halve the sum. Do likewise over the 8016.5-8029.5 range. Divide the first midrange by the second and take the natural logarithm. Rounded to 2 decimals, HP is 0.28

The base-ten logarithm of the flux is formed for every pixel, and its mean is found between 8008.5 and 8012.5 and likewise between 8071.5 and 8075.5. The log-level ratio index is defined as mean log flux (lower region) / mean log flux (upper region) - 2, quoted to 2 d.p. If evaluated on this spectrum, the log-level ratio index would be -0.95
